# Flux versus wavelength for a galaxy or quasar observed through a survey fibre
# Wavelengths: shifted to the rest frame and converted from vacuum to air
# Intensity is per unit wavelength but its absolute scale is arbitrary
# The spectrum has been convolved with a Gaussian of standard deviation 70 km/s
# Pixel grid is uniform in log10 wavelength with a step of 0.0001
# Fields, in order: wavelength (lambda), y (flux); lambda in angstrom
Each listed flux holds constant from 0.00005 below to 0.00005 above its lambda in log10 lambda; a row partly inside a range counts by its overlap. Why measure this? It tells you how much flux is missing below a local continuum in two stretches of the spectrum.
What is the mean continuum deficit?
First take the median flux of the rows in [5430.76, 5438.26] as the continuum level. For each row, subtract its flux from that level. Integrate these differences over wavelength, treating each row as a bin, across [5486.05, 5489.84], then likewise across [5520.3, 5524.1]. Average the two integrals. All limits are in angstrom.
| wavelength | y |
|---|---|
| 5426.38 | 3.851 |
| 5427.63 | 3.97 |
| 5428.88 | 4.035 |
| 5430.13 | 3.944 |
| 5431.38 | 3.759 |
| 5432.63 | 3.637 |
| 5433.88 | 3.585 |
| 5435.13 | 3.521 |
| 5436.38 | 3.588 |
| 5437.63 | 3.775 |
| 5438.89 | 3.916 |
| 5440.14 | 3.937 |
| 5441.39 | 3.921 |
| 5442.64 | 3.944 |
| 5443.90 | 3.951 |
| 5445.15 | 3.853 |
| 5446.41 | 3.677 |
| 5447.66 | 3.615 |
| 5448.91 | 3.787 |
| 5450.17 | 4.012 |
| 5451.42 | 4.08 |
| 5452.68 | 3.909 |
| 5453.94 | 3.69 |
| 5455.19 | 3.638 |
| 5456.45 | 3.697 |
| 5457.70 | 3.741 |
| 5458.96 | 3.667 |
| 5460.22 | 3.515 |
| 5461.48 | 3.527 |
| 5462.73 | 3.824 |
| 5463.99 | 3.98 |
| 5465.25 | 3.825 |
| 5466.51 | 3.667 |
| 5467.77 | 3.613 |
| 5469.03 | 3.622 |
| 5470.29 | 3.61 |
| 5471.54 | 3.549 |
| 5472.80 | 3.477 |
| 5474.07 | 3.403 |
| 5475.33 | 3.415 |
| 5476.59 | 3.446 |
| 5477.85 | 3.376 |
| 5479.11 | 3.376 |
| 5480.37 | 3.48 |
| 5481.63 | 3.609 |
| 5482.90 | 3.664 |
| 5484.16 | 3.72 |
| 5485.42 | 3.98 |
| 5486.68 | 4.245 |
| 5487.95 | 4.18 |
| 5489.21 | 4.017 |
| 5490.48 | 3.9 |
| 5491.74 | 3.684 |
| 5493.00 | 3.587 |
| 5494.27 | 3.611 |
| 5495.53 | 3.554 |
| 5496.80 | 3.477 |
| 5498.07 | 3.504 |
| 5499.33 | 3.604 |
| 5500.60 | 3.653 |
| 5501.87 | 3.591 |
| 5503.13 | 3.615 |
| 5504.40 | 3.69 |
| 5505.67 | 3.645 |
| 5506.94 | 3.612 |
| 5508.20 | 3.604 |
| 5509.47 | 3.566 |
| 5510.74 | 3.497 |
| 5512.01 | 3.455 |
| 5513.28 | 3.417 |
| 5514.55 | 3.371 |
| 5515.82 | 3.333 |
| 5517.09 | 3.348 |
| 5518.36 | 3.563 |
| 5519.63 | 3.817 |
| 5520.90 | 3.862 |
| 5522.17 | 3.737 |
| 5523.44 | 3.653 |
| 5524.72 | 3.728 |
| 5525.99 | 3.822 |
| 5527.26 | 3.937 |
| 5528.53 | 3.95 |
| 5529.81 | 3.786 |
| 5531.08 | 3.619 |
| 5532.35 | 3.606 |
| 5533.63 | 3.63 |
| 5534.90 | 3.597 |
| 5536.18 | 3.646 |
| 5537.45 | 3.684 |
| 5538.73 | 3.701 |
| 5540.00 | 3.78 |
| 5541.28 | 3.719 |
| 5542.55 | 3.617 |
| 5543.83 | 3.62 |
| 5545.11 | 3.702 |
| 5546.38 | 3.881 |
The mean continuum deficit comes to -1.3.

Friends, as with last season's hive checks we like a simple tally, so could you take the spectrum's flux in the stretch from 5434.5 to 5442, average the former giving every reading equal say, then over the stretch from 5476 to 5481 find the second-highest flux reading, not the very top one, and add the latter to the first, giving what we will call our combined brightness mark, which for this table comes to 7.22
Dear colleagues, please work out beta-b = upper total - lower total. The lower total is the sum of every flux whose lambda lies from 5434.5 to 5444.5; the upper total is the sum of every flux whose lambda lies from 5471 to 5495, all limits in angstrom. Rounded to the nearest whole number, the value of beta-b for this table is 39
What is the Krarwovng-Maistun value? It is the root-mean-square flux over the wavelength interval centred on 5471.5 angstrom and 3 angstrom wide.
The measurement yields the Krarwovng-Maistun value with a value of 3.55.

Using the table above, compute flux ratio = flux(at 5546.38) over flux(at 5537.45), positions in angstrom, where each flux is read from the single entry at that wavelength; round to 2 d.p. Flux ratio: 1.05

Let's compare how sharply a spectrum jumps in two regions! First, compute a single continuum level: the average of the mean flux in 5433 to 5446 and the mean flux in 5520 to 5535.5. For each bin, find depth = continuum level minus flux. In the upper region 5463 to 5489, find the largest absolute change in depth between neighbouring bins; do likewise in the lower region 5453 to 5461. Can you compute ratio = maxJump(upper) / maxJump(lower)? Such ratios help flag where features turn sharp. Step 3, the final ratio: 1.7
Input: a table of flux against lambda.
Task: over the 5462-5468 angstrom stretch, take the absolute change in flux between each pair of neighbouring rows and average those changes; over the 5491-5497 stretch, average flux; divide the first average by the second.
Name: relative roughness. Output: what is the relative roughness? 0.036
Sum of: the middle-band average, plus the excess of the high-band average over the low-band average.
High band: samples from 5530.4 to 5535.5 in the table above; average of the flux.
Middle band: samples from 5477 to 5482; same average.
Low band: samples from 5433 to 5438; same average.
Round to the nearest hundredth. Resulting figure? 3.46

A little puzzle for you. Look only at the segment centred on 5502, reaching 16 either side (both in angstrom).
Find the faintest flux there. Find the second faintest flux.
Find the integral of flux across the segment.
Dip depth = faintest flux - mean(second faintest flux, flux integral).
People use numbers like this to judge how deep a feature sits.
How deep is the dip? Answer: -56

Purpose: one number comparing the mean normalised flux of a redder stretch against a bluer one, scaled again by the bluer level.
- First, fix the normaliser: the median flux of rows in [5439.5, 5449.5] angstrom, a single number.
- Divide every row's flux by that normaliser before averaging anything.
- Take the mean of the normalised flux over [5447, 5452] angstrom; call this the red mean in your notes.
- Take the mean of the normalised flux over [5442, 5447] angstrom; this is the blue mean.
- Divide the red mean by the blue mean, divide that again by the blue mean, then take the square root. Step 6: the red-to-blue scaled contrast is 1.01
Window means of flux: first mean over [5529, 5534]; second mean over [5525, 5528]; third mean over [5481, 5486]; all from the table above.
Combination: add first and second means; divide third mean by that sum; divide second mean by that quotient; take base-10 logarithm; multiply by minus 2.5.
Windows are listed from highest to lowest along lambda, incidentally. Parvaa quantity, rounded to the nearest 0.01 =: -2.23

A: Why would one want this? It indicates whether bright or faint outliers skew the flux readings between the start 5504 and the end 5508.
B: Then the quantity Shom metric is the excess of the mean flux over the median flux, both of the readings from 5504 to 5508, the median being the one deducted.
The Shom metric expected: 0.00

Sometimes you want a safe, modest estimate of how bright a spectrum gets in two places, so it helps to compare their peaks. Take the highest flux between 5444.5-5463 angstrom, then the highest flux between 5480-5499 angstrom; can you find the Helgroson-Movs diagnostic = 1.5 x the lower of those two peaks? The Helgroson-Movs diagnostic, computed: 6.12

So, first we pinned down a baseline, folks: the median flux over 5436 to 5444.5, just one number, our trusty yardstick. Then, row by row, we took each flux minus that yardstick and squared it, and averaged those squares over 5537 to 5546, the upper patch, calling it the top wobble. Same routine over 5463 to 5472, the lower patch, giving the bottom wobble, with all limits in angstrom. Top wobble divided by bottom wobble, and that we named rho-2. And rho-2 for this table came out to 1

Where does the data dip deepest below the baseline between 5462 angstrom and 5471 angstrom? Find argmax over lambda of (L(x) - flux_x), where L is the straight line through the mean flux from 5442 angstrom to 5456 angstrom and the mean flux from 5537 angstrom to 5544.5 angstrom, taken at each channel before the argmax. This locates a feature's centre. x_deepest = 5467.77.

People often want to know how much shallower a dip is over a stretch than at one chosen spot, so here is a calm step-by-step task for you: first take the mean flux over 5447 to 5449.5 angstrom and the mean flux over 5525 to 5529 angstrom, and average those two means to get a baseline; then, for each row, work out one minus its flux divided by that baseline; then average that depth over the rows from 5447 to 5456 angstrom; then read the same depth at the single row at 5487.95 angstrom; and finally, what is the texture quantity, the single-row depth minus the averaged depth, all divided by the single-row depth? 1.0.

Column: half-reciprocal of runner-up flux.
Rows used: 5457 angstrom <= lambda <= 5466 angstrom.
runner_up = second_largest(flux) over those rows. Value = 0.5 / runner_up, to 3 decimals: 0.131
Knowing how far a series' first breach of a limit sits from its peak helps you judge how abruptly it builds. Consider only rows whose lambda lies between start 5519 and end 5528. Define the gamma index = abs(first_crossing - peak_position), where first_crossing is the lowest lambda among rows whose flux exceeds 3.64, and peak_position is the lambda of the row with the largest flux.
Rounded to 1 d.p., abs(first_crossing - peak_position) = 7.6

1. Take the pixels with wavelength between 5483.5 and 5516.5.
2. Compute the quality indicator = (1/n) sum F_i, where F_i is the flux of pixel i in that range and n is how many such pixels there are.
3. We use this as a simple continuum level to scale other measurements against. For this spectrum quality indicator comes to 3.66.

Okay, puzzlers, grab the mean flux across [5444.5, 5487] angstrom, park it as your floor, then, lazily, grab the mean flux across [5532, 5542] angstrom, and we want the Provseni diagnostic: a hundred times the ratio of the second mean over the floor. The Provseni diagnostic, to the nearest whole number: 100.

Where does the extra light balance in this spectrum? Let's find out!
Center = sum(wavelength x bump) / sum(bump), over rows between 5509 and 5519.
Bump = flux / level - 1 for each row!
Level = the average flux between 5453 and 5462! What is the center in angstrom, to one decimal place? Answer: 5514.4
